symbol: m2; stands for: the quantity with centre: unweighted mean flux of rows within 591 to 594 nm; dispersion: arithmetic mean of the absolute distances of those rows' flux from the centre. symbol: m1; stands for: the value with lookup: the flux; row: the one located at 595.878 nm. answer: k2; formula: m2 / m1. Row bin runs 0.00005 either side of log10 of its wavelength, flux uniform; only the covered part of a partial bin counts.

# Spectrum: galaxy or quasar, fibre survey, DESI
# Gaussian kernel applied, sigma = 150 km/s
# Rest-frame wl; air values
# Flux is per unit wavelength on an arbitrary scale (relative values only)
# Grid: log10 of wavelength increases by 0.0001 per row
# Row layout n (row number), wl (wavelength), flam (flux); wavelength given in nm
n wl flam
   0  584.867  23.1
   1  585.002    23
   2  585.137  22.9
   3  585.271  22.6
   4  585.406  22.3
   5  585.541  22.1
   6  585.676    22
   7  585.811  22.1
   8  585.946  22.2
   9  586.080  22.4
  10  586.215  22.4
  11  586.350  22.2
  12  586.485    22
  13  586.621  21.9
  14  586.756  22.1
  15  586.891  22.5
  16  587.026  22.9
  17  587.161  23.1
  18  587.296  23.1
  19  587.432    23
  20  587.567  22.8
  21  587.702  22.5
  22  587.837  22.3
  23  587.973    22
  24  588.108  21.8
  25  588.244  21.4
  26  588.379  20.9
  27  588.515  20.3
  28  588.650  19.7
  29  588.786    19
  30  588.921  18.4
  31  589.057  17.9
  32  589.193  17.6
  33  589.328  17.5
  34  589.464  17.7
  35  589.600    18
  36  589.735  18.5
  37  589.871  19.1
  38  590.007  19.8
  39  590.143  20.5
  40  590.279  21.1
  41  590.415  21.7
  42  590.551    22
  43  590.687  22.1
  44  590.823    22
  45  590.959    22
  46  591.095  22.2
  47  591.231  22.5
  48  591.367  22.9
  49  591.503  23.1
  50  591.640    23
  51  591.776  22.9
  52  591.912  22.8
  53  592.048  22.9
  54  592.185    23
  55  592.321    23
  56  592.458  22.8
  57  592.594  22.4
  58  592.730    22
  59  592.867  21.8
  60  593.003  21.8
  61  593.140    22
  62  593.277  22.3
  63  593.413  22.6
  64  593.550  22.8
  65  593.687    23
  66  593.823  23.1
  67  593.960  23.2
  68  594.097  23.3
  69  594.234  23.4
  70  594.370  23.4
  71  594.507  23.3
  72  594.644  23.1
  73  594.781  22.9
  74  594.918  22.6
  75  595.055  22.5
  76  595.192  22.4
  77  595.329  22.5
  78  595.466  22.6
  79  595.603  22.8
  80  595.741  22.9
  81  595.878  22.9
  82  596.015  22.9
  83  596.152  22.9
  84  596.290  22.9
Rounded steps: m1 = 22.9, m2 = 0.38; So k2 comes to 0.017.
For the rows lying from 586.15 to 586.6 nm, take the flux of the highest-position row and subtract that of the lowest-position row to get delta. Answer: -0.4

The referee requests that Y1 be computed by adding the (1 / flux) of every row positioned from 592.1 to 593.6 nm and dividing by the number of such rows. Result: 0.0446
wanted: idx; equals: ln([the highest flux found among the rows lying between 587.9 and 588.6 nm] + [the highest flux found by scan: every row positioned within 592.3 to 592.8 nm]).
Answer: 3.81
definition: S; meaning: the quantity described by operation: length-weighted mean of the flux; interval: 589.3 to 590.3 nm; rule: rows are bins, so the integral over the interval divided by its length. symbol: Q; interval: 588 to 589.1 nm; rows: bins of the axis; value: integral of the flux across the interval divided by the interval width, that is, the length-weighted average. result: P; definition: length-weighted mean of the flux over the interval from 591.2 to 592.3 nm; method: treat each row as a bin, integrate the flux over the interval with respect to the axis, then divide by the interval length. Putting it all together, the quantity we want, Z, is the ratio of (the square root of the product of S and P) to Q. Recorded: 1.04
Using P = 22.9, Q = 20.0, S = 19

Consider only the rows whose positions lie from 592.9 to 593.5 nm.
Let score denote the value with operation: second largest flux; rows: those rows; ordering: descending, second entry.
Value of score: 22.3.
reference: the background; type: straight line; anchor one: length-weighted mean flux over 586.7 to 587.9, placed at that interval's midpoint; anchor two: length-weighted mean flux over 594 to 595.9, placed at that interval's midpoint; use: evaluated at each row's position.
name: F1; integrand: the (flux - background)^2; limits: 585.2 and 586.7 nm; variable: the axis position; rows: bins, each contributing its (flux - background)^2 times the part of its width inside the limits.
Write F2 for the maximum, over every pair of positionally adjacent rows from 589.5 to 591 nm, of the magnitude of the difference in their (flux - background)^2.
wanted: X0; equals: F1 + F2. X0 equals 5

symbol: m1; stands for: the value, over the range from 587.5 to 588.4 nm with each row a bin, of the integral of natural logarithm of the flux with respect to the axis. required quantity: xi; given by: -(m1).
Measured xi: -2.78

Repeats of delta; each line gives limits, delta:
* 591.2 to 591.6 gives 0.6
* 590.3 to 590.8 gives 0.4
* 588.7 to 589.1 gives -1.1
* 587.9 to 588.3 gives -0.6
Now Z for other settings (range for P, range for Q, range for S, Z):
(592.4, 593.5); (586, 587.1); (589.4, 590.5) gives 0.94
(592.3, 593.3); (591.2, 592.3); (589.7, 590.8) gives 0.94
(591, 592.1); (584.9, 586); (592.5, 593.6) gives 1.00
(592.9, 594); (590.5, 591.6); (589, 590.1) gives 0.91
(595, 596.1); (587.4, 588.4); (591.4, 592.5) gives 1.03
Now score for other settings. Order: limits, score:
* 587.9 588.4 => 21.8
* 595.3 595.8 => 22.8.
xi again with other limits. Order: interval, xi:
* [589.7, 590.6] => -2.71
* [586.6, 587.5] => -2.81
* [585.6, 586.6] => -3.10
